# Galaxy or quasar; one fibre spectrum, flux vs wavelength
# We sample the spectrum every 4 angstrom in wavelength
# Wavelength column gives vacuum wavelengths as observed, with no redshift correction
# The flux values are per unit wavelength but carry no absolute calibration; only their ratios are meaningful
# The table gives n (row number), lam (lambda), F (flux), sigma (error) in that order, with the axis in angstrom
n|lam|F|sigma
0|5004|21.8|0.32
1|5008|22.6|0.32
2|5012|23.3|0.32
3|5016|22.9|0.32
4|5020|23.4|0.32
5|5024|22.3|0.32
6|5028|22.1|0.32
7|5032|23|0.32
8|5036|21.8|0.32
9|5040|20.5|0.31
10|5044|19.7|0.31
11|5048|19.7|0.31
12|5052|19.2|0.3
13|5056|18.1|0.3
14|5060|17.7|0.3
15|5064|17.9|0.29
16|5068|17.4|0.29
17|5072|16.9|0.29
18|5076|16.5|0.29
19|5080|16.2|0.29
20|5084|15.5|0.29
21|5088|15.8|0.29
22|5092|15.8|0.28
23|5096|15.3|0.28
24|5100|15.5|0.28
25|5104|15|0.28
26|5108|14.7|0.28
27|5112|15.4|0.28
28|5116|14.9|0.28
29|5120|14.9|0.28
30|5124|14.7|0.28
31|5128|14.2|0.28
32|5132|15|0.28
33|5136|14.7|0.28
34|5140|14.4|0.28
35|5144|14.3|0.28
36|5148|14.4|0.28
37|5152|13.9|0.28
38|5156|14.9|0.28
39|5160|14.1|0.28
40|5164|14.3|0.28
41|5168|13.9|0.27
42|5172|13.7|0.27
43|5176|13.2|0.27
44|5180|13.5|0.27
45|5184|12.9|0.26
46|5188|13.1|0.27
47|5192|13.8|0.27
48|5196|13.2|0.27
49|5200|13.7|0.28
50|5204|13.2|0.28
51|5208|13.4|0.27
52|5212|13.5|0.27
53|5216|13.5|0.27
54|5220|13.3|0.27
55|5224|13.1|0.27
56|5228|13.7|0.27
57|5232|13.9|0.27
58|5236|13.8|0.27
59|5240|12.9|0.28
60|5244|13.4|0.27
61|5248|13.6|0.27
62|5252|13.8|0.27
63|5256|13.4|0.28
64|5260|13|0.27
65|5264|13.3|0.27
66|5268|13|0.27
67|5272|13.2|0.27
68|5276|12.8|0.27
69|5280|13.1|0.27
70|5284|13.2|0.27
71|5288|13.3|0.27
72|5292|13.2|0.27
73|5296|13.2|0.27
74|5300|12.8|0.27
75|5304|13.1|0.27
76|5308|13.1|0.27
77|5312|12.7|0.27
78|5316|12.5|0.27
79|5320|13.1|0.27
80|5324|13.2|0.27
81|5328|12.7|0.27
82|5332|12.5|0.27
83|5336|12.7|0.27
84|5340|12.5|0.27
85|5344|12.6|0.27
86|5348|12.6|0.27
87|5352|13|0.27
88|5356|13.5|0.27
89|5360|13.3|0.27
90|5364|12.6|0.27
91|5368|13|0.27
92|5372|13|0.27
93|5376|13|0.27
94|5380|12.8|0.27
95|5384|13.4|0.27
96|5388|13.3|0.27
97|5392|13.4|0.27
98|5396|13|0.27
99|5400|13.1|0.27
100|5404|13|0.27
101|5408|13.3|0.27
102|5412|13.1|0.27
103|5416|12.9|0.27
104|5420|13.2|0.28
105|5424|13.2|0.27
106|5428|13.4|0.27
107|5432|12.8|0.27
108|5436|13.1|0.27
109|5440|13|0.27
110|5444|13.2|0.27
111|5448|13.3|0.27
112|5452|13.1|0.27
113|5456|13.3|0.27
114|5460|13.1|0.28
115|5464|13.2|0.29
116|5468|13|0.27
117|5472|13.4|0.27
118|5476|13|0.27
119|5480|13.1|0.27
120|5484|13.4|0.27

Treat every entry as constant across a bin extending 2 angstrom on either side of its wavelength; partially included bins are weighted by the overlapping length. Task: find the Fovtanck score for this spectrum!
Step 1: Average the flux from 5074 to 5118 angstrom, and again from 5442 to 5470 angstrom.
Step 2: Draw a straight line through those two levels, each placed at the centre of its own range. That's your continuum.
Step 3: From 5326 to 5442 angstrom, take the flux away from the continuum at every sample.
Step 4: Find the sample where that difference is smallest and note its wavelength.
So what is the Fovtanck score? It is 5428 angstrom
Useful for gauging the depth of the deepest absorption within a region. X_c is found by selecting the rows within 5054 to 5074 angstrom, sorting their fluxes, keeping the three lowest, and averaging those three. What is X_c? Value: 17.3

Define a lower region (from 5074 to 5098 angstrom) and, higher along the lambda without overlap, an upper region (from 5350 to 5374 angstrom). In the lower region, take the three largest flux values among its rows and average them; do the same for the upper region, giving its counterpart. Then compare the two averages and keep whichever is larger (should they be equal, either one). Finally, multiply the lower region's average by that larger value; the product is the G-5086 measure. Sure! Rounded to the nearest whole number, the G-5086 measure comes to 261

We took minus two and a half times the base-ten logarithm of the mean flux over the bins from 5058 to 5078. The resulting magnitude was -3.09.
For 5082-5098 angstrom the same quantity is -2.98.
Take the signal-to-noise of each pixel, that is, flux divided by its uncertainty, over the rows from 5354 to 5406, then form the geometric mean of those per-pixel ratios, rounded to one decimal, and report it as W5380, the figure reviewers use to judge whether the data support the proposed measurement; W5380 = 48.5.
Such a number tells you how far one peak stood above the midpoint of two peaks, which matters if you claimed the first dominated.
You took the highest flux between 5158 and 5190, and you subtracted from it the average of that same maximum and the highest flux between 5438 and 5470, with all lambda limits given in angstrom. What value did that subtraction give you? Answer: 0.5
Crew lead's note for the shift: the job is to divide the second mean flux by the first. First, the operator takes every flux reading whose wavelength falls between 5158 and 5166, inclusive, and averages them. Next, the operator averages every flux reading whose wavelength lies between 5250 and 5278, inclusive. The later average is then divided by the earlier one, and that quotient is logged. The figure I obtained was 0.93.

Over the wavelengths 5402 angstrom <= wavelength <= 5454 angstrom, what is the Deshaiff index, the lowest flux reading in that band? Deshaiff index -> 12.8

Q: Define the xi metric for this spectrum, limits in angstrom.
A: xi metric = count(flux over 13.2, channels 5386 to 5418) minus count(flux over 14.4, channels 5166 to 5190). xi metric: 3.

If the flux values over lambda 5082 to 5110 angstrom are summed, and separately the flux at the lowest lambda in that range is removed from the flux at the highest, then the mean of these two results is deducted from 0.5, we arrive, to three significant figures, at -52.9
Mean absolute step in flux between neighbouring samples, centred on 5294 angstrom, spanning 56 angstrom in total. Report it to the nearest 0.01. 0.24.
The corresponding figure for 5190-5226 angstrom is 0.29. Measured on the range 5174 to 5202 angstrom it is 0.48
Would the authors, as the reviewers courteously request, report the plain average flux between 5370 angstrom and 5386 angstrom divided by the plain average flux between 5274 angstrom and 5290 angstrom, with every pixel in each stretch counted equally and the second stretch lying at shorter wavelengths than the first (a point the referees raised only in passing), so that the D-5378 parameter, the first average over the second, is 1.00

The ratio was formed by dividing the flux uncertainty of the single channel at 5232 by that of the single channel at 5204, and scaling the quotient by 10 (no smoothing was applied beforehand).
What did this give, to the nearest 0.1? 9.6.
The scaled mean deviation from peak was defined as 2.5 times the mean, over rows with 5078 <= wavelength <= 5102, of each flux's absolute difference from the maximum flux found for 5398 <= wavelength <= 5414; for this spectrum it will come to 5.96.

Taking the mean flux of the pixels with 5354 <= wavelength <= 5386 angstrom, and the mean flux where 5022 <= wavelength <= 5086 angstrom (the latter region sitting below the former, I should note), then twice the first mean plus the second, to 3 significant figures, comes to 45.2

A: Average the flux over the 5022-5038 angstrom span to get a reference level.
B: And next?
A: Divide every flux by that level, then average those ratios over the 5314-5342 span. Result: 0.57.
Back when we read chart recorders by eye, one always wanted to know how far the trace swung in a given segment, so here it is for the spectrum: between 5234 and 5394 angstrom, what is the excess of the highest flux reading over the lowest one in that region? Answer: 1.30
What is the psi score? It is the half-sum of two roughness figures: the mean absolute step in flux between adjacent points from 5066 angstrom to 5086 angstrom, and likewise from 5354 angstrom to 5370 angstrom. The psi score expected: 0.45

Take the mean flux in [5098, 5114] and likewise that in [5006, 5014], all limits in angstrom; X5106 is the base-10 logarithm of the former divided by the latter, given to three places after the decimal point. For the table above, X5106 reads -0.180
